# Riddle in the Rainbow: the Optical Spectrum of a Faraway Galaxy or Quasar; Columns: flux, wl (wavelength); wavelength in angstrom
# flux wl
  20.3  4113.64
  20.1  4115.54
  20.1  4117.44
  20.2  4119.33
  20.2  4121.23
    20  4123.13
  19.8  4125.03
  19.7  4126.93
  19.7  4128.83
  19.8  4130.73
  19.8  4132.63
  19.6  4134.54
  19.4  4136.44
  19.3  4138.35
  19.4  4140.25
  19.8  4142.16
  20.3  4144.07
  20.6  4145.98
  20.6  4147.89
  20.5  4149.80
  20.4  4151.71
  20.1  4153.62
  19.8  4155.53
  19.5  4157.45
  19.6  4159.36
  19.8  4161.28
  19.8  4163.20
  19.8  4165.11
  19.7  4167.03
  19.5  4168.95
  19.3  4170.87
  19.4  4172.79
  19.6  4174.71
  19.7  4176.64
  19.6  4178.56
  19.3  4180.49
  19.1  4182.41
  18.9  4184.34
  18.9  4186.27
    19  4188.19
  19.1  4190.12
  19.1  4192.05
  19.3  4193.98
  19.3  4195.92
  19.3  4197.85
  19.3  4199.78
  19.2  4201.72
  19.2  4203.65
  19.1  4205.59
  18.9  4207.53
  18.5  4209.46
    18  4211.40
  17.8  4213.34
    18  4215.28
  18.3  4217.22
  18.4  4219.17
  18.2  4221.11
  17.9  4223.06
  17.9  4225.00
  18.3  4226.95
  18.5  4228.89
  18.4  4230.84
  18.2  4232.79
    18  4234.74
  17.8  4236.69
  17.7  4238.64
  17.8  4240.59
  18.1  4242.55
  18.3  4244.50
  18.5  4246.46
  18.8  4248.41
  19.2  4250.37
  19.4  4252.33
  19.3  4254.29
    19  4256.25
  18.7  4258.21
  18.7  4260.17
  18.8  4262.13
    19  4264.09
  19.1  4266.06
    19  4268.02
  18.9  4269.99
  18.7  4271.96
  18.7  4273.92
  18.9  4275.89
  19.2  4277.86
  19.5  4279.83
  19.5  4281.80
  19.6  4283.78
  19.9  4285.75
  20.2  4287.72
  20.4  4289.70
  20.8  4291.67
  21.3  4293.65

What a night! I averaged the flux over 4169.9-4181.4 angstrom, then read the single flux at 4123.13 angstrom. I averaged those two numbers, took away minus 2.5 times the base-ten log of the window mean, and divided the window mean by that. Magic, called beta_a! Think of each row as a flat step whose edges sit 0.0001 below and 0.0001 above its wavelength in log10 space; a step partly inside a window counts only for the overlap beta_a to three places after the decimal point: 0.848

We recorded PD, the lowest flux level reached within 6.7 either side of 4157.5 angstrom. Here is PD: 19.5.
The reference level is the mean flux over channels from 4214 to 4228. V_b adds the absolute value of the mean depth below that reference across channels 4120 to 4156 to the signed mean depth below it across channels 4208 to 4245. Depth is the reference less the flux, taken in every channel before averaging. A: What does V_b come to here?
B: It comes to 1.8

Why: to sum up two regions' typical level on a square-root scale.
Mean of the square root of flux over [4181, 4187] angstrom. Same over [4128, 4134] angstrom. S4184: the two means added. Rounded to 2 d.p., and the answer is 8.80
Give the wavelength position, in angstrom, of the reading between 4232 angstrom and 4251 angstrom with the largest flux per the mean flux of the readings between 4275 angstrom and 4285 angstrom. 4250.37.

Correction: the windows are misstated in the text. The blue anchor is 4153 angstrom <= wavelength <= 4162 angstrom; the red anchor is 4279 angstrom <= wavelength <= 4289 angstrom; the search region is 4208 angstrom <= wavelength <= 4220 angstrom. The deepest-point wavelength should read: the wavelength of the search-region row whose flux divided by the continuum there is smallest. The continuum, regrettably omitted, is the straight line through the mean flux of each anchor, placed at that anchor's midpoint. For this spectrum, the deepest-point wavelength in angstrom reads 4213.34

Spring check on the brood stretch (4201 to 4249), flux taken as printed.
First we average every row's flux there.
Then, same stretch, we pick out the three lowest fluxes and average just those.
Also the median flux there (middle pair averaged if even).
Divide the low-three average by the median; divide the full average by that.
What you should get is 18.9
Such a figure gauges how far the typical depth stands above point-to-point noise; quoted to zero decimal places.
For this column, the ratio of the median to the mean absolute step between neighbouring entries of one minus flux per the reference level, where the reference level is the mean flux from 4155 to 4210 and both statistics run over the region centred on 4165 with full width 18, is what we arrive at -2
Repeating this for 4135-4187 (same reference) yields -2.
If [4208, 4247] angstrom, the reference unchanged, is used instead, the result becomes 6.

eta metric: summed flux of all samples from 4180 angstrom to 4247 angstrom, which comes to 650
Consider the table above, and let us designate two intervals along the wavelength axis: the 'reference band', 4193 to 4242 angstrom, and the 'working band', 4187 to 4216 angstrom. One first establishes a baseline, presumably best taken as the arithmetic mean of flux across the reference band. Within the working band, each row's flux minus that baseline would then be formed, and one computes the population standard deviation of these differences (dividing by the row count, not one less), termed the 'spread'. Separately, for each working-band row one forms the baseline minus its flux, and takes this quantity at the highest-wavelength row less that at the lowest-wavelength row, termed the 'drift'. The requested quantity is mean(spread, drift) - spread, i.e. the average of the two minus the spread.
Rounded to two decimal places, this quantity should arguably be 0.24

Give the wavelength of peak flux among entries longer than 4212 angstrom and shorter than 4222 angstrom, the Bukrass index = 4219.17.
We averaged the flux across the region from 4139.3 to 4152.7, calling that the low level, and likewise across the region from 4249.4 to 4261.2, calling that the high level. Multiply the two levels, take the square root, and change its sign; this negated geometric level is -19.6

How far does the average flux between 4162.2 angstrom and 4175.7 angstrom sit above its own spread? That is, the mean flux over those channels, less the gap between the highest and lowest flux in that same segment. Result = 19.1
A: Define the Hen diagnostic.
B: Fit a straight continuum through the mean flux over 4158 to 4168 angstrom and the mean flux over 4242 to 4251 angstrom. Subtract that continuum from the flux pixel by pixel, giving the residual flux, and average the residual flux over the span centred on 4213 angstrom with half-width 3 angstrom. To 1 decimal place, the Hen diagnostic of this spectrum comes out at -1.1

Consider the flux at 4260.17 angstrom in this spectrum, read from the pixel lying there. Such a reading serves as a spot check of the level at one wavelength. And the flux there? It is 18.7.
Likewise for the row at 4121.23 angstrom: 20.2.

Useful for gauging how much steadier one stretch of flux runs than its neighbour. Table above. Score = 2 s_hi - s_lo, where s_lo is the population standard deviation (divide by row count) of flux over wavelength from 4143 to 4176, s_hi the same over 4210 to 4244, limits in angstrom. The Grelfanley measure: 0.1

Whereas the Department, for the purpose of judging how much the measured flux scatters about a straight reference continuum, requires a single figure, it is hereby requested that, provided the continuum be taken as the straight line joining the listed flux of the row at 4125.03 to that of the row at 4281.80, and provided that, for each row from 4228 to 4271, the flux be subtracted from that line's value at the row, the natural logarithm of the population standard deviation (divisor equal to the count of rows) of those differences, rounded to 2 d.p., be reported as -0.67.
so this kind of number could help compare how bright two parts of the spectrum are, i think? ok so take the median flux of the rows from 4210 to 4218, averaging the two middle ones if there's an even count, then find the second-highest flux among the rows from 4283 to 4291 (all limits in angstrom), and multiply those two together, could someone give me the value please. 364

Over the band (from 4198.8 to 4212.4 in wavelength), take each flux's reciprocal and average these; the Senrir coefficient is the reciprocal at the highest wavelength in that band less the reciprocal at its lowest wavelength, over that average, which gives 0.071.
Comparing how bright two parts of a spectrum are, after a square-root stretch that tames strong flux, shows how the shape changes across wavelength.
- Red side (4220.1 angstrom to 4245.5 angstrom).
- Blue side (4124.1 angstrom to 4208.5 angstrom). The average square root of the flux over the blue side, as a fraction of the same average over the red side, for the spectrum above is 1.04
